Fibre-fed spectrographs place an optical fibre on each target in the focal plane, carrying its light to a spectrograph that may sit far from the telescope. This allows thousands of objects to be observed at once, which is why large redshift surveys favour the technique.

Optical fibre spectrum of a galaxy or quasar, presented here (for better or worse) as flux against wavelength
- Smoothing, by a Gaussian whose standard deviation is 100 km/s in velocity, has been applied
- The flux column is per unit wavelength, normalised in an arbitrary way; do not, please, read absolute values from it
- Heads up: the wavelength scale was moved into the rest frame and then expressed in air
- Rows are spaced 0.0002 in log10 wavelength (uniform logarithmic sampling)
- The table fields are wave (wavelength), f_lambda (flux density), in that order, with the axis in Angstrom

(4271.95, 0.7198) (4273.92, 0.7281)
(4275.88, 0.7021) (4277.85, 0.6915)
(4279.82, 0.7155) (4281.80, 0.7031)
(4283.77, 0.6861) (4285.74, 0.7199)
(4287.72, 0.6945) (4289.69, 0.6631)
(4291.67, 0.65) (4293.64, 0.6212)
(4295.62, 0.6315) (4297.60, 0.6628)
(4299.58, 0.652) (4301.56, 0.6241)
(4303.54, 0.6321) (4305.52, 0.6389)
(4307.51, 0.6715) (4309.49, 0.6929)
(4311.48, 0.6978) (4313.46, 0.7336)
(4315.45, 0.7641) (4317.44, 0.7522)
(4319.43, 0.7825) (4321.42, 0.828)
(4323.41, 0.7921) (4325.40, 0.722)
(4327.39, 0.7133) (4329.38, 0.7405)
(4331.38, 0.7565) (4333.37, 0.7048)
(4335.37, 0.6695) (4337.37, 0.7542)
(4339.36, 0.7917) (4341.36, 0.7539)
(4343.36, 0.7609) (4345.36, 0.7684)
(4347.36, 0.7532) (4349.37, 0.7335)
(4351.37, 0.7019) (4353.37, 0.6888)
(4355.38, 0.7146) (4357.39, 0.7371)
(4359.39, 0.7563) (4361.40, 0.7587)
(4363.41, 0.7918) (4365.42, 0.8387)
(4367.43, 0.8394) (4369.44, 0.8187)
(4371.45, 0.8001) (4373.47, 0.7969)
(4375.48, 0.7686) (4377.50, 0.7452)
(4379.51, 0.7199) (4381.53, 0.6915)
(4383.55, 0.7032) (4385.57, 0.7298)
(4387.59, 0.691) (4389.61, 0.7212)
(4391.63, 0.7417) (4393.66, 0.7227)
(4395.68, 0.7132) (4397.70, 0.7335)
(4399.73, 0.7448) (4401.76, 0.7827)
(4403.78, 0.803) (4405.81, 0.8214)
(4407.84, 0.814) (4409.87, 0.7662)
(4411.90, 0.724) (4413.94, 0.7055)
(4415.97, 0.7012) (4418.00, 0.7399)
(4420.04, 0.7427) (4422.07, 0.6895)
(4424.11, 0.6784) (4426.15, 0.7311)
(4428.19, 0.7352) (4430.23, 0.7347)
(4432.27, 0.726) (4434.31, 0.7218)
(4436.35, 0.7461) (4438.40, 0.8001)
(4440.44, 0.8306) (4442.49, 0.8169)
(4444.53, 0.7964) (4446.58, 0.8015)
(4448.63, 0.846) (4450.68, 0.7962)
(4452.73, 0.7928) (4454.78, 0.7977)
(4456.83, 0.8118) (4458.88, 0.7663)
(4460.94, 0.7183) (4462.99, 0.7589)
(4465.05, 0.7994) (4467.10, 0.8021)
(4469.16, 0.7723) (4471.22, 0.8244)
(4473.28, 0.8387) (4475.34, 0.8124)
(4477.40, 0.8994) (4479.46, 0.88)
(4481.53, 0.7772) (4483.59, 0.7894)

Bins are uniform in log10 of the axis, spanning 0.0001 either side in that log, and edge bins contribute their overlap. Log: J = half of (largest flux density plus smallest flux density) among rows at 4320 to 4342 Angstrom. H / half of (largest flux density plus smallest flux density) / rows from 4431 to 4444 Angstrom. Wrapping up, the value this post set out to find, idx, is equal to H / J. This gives 1.04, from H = 0.776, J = 0.75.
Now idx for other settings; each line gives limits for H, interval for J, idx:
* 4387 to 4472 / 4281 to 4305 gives 1.14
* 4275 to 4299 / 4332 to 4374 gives 0.89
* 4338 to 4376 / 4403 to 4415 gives 1.00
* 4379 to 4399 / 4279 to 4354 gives 0.99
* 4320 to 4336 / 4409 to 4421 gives 1.02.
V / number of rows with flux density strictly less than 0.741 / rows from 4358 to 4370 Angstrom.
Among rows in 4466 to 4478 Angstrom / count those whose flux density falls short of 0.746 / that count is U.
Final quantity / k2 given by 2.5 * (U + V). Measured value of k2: 0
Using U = 0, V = 0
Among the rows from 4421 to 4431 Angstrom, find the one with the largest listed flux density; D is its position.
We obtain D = 4428.19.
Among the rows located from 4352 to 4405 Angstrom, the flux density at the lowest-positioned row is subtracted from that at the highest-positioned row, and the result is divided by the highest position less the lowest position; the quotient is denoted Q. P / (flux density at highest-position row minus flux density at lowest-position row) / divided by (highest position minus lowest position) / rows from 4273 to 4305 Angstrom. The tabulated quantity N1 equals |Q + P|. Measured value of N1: 0.0010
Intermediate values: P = -0.003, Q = 0.0023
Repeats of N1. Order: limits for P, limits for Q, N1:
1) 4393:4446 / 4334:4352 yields 0.0035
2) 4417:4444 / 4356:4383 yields 0.0013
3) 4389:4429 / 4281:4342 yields 0.0012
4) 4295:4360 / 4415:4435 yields 0.0031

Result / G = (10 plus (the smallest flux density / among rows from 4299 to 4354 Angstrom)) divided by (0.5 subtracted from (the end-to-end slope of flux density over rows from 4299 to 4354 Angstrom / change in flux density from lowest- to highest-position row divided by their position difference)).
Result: -21.3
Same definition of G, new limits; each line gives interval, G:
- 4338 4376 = -21.4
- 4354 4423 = -21.4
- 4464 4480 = -21.8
